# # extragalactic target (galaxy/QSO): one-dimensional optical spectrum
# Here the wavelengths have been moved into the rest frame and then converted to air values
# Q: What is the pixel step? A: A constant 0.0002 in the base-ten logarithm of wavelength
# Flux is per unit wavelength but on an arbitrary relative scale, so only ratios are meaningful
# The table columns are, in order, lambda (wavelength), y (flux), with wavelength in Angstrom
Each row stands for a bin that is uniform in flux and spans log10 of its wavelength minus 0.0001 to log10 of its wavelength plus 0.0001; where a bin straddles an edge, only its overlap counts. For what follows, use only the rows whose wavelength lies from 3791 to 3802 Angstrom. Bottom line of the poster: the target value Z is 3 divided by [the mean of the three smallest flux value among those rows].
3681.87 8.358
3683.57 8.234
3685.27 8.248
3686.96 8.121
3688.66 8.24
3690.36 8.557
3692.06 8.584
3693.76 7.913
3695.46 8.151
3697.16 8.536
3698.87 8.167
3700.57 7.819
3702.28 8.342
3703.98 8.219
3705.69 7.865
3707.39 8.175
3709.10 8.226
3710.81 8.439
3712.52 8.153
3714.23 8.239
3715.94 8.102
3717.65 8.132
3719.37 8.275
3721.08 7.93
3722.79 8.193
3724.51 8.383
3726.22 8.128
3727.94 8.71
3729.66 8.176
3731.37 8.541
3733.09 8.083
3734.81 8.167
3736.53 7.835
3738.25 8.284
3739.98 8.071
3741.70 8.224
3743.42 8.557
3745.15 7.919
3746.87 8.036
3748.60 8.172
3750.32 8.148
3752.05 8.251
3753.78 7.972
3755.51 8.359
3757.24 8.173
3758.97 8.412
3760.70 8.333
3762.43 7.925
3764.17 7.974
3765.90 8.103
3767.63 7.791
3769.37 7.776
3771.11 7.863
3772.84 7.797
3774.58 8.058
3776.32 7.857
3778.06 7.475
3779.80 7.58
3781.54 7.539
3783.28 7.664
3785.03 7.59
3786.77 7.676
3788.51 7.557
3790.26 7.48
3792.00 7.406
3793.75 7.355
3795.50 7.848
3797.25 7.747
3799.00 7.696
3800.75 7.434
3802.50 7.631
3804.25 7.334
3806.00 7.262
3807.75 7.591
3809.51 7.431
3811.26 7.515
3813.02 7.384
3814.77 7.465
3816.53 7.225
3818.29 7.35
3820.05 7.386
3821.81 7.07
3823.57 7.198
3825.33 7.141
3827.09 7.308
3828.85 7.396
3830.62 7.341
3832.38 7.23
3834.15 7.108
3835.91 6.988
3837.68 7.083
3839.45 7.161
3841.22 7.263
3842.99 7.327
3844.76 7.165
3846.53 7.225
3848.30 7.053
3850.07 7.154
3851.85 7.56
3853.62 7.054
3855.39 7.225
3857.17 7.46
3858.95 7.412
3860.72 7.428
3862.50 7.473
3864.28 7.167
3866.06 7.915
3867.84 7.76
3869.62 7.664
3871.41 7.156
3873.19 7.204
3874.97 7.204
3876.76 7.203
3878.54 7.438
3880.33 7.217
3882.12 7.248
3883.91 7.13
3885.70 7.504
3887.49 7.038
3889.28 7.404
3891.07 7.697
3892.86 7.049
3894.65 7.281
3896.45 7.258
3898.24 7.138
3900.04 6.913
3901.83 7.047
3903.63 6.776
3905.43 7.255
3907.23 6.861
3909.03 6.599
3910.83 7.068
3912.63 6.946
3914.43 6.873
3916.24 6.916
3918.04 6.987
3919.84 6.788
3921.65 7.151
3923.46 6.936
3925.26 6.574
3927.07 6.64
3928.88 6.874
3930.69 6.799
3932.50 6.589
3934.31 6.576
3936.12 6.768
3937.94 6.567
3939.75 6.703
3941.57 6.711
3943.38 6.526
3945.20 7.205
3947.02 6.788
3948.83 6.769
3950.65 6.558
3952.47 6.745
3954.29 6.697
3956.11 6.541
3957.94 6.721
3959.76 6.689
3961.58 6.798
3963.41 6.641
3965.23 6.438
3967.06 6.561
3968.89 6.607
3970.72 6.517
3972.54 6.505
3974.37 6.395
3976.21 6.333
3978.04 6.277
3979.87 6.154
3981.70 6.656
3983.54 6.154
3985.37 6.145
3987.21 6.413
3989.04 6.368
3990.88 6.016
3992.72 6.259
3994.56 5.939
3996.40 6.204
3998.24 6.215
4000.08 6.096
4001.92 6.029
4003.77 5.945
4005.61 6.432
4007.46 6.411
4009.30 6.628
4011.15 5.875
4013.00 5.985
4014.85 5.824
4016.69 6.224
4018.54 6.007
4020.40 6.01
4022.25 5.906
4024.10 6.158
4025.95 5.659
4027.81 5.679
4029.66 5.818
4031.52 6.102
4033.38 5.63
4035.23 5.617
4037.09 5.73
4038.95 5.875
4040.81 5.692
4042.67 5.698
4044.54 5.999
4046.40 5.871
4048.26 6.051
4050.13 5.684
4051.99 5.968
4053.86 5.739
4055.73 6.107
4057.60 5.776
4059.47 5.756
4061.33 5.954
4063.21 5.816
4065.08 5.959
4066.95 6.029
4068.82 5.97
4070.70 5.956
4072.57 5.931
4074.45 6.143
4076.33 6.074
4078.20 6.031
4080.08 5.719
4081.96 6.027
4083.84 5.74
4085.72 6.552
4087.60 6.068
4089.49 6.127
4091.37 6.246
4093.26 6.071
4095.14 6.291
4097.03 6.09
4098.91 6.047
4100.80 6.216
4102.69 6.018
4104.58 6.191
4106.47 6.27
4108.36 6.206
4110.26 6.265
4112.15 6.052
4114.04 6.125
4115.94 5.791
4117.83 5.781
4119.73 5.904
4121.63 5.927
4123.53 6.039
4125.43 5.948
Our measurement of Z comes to 0.405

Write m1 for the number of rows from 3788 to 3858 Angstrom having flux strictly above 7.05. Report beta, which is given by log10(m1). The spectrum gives 1.59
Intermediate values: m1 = 39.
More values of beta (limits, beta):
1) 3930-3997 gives 0.00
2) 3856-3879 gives 1.11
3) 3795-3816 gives 1.08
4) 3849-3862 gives 0.85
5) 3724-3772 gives 1.45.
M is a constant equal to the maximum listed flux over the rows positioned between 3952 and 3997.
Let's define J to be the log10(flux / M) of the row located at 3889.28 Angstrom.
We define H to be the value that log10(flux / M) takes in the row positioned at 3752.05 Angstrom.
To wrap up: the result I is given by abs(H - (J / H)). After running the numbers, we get 0.4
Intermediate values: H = 0.084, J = 0.04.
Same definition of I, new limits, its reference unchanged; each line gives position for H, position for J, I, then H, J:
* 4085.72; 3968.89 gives 0.8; -0.016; -0.01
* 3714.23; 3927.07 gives 0.2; 0.083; -0.01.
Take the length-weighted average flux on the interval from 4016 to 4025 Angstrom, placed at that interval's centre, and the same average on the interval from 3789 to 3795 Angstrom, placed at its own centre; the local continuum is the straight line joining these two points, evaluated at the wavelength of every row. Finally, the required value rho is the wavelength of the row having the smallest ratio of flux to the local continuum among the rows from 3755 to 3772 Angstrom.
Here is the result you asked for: 3769.37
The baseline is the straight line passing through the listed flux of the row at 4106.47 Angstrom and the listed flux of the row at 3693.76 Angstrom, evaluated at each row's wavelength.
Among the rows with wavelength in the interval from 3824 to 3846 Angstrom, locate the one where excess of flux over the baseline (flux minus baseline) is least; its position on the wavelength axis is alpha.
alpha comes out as 3835.91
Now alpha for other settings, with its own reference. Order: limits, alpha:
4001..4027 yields 4025.95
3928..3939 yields 3934.31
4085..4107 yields 4087.60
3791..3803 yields 3793.75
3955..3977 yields 3976.21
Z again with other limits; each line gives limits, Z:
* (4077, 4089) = 0.515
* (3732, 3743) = 0.375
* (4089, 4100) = 0.494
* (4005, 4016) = 0.509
